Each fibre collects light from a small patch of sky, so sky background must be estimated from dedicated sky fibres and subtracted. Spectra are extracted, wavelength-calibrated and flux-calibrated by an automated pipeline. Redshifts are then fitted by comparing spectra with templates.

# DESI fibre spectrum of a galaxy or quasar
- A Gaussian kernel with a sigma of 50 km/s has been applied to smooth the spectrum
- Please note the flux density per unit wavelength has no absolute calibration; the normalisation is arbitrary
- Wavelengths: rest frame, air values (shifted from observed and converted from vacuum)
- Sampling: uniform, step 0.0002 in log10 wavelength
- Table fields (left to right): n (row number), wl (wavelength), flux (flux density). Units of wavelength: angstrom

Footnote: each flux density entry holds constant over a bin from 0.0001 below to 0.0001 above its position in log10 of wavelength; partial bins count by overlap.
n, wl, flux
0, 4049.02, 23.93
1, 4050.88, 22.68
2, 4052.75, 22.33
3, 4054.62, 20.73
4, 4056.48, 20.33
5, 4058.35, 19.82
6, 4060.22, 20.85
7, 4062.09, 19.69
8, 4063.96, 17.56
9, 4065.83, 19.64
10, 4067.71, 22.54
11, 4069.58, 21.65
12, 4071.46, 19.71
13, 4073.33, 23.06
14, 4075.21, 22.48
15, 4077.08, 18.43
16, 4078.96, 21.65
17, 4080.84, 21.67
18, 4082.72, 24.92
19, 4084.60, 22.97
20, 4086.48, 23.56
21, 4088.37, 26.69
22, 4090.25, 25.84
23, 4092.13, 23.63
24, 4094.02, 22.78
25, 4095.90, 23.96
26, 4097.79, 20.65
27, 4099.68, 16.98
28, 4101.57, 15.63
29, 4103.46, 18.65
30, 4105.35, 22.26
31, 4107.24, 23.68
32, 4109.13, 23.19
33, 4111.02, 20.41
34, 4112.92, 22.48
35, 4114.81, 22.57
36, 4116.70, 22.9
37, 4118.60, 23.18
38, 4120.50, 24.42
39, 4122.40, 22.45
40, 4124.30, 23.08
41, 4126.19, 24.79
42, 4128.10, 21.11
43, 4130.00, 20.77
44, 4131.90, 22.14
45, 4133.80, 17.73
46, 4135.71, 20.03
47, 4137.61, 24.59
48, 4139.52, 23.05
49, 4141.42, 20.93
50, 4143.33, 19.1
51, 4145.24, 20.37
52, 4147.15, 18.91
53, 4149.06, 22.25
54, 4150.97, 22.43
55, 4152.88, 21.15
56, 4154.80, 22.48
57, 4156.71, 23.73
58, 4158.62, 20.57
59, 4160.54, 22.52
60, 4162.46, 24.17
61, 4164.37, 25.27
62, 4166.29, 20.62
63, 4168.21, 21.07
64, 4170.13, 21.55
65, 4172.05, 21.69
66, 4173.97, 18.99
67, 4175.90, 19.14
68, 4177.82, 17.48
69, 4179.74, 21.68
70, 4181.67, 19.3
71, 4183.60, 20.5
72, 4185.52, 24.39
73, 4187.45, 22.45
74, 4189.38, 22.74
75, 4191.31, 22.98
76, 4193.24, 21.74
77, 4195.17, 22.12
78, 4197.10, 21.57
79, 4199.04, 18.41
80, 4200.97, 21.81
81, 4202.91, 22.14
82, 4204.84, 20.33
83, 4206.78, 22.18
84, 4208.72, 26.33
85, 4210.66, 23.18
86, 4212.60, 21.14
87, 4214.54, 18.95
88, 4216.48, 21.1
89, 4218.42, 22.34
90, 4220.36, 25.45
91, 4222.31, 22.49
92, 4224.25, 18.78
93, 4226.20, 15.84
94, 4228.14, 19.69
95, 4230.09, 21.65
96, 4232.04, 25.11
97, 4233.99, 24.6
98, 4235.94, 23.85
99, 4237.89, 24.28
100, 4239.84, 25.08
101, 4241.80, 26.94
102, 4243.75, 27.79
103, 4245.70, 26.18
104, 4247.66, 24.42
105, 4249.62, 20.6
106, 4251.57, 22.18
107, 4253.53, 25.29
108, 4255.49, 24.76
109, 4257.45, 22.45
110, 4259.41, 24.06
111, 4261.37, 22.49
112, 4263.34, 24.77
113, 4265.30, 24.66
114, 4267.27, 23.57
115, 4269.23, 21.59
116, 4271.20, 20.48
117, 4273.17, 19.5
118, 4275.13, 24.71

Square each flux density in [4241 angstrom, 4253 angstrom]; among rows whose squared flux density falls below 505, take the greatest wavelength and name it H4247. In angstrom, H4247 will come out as 4251.57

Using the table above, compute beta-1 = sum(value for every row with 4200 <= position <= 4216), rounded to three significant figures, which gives 176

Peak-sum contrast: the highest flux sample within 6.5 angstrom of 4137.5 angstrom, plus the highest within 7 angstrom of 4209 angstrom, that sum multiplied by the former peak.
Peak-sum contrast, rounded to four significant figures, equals 1252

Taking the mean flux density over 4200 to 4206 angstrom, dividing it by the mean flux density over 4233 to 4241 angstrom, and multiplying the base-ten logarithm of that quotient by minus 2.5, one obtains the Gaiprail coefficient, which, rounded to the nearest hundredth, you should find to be 0.14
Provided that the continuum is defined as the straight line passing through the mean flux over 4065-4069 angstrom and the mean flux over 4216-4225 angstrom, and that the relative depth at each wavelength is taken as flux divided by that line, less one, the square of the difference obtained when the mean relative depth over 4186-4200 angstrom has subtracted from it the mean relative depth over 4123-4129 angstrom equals 0.006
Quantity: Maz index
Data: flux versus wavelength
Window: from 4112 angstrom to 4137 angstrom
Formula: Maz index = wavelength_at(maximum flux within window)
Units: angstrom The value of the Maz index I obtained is 4126.19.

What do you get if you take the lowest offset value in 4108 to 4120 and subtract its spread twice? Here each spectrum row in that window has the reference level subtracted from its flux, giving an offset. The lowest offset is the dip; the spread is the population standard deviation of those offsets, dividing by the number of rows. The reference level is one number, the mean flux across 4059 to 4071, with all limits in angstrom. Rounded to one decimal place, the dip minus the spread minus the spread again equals -1.8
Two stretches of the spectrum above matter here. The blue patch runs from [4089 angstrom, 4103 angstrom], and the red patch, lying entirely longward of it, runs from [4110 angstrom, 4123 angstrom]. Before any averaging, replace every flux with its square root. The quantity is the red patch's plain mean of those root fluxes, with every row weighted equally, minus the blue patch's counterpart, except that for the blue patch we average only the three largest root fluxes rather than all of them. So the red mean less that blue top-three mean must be -0.19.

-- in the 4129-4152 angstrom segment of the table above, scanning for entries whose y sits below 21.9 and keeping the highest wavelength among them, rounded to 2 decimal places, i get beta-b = 4147.15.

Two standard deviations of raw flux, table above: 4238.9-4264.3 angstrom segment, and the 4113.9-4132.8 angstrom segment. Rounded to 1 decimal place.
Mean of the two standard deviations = 1.6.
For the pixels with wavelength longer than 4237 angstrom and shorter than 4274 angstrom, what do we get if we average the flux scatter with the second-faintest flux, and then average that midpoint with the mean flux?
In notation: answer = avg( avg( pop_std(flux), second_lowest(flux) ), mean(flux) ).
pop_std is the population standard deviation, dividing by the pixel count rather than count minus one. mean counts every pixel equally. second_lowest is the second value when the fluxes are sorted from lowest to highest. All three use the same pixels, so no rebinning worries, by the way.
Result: 17.5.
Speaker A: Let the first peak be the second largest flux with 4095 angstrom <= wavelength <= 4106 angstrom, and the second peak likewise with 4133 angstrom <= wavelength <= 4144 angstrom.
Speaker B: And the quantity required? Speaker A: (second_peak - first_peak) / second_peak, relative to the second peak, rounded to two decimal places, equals 0.03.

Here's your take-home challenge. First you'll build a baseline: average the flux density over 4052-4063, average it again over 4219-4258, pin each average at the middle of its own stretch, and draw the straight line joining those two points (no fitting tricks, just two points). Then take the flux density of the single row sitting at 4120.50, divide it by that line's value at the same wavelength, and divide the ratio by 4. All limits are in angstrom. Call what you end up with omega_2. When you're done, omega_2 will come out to 0.283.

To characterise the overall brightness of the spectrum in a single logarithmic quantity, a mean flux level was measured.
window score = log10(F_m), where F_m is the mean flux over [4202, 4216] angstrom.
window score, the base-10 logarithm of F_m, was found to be 1.34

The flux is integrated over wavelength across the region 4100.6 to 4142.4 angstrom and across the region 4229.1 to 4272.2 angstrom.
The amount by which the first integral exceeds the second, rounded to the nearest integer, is -120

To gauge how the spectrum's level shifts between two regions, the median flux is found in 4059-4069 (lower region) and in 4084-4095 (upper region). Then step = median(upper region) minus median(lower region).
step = 4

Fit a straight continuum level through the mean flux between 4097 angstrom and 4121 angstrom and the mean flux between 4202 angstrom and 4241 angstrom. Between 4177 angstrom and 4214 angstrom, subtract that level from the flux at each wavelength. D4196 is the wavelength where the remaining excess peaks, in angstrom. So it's 4208.72 angstrom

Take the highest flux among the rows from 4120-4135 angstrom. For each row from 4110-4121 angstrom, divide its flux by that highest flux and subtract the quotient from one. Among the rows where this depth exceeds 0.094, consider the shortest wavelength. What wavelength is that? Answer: 4111.02 angstrom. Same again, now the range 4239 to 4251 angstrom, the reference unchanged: 4249.62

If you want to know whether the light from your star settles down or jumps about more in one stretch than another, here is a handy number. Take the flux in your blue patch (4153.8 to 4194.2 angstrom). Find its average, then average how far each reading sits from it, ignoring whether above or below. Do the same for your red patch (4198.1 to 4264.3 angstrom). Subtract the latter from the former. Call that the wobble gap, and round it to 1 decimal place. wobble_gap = -0.6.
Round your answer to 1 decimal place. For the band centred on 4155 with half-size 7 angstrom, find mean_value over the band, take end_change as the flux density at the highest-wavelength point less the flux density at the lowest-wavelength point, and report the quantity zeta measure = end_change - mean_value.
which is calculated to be -21.9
